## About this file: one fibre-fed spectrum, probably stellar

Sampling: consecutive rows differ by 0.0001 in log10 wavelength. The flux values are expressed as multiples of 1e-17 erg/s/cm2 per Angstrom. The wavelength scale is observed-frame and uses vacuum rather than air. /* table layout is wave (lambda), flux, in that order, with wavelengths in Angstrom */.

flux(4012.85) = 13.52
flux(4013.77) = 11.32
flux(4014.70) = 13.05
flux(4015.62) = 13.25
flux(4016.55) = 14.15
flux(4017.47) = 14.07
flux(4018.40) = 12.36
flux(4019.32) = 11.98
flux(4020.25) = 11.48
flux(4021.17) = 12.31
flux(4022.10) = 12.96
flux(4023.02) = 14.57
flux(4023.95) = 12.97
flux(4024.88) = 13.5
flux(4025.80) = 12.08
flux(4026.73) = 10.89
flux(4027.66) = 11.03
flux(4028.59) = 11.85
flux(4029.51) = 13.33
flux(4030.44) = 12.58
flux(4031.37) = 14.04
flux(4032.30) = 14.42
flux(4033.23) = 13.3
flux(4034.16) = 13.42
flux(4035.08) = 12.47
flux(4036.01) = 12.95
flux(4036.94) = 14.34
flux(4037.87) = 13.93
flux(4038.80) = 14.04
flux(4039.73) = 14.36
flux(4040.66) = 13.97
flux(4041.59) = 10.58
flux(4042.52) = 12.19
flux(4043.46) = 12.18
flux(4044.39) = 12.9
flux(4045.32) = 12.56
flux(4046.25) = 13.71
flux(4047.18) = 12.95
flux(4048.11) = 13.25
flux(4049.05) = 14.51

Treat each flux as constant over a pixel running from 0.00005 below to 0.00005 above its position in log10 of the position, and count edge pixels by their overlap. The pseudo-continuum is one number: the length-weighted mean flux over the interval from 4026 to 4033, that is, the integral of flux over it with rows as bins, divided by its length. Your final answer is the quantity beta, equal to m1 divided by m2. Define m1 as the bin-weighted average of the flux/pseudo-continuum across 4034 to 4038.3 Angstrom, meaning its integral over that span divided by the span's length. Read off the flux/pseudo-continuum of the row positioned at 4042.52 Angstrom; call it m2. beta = 1.10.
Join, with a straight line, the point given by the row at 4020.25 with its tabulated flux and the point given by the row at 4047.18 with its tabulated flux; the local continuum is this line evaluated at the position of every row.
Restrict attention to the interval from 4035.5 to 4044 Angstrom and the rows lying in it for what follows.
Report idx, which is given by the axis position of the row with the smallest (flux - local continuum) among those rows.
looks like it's 4041.59 Angstrom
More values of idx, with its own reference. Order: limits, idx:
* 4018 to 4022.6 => 4020.25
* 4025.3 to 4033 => 4026.73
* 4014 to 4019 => 4018.40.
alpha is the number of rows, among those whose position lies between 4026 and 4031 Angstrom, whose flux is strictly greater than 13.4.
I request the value 0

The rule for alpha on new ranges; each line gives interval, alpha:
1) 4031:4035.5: 3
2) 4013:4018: 2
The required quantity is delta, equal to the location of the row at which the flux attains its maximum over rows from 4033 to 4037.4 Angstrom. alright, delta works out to 4036.94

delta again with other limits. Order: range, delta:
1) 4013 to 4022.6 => 4016.55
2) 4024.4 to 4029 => 4024.88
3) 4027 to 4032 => 4031.37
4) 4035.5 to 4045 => 4039.73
